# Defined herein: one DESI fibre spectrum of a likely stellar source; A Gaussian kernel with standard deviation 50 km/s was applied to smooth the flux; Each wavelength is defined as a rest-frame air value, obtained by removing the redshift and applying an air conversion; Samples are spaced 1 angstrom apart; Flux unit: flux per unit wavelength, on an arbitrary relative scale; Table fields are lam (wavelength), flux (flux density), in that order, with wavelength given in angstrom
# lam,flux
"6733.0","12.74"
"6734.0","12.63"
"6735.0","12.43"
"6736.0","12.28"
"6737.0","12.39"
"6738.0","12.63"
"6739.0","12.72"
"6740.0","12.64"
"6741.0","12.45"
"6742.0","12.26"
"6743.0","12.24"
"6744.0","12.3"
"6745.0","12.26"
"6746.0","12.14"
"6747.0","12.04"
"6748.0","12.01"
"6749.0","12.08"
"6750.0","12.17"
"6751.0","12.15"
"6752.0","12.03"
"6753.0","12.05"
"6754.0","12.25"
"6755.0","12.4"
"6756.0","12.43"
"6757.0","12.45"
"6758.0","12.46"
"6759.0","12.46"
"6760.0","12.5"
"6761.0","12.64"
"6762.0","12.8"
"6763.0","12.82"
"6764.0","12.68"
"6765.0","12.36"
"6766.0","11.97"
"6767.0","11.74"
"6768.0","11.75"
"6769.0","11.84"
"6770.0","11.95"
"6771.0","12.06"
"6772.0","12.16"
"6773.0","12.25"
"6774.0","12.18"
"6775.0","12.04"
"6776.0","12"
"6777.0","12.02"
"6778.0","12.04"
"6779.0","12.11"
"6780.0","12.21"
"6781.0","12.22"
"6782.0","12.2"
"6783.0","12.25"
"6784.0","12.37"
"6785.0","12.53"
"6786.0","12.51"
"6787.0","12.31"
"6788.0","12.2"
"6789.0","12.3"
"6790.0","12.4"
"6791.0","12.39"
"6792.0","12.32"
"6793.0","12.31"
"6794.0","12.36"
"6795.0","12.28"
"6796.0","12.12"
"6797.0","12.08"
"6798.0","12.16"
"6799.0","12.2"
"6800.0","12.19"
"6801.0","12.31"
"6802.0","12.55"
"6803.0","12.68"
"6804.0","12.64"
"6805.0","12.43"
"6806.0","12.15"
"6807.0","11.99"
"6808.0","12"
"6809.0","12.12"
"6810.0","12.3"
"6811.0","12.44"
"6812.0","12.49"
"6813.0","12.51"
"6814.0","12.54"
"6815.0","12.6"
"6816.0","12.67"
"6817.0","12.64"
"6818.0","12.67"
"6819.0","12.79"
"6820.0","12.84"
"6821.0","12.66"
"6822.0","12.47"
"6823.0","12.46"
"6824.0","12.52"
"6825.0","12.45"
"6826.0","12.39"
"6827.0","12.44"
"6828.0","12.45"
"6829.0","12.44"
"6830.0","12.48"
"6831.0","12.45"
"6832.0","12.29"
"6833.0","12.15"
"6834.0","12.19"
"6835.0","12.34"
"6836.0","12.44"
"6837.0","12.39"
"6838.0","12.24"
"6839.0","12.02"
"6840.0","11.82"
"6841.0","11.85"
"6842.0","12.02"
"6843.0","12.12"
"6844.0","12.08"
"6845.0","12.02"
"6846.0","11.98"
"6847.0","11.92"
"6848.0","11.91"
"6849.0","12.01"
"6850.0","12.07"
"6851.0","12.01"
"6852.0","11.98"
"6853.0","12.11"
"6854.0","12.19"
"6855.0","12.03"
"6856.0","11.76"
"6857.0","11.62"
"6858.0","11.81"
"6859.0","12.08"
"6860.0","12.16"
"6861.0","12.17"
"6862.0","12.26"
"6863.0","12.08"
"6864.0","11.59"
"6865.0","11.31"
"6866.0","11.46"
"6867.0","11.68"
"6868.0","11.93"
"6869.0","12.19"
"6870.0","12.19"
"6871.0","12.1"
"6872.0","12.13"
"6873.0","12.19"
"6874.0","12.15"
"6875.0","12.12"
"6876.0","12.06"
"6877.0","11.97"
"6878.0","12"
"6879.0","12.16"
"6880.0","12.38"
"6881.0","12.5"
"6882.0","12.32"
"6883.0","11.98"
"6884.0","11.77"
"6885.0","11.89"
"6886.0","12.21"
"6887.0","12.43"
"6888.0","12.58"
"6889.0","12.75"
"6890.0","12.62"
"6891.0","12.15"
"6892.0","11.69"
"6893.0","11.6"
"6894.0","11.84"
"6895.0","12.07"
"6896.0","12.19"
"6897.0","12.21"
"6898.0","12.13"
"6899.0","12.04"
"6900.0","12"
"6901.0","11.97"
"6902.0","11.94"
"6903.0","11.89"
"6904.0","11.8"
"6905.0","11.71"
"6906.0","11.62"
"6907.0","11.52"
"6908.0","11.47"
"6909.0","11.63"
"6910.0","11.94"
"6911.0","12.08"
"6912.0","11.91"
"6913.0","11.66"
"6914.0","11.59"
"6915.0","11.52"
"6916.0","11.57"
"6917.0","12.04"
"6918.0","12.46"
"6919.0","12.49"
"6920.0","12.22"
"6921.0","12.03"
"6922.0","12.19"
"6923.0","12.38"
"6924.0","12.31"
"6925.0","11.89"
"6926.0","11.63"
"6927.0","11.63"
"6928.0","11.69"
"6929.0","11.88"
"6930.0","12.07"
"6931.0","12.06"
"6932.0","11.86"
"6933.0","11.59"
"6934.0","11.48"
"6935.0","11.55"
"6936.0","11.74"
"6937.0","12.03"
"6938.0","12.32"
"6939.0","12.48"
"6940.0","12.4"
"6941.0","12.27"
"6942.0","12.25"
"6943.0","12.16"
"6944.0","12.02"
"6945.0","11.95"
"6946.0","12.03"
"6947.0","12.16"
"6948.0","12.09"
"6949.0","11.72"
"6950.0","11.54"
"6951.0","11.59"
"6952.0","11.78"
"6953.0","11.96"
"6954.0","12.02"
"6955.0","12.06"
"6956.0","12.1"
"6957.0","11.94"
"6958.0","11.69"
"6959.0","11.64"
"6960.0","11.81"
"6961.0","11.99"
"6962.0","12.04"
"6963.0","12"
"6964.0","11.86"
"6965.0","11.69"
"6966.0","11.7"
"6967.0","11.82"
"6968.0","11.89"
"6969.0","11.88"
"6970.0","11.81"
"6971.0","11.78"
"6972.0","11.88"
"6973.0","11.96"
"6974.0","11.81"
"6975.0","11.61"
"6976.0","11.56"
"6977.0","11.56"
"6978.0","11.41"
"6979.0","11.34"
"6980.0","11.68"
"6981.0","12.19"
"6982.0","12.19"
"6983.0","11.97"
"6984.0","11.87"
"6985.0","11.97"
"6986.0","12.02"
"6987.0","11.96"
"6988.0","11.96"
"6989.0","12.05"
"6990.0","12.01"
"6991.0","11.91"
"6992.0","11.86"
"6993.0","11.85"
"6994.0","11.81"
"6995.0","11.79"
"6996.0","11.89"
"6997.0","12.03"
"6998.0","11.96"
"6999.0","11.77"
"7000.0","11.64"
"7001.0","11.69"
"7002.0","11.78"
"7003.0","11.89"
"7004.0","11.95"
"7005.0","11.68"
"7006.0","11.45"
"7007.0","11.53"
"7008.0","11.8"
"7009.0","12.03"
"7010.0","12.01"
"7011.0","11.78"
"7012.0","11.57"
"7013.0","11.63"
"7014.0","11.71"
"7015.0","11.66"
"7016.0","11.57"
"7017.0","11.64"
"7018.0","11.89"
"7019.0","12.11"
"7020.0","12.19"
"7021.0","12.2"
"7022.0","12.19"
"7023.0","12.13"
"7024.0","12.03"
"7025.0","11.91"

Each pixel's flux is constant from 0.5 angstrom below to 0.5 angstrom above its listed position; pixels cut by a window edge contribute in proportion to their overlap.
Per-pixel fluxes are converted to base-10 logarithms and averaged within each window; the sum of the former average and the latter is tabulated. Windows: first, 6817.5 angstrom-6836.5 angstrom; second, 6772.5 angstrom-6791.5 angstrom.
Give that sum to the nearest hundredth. 2.18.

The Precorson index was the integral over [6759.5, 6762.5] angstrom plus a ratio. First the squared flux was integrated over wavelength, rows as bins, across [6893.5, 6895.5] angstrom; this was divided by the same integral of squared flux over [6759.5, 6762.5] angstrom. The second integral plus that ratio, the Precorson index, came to 480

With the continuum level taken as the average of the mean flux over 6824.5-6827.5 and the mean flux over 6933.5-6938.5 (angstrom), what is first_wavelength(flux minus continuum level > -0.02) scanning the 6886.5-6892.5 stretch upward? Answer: 6887.0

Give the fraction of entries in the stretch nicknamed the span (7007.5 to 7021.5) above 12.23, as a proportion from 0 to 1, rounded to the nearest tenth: 0.0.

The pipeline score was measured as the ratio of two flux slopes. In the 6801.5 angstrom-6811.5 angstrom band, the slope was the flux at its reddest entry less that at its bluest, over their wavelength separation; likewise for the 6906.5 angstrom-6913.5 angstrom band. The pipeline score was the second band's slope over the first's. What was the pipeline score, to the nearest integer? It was -2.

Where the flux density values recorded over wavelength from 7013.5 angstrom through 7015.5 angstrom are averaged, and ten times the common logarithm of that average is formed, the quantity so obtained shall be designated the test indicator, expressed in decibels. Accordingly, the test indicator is 10.7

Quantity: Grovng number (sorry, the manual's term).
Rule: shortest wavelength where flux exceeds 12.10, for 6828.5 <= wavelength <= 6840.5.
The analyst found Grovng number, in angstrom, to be 6829.0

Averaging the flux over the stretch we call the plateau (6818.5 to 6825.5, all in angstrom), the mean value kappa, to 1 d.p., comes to 12.6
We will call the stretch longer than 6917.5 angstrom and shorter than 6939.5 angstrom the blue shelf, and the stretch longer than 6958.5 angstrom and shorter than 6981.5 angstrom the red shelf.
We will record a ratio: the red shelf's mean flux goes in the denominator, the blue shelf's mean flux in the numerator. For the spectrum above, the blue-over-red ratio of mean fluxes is 1.019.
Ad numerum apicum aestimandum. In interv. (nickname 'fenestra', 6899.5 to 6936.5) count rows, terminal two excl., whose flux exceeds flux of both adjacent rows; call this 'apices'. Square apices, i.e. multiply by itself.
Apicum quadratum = 16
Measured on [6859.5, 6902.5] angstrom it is 25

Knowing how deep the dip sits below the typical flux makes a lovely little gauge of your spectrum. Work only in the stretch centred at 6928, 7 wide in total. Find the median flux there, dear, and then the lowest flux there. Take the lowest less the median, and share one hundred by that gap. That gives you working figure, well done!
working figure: -400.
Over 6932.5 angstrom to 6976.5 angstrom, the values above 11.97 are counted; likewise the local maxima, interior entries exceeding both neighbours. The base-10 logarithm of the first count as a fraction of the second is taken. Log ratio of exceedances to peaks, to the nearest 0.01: 0.45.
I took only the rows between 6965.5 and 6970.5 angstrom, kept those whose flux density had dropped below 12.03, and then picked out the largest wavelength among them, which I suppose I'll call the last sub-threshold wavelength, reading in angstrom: 6970.0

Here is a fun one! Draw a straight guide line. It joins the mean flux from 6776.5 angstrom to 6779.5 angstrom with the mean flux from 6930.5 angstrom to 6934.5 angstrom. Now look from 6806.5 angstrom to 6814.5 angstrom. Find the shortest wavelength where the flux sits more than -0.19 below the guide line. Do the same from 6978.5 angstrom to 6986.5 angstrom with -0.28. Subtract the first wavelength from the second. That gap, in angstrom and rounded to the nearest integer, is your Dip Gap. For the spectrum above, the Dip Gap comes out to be 172 angstrom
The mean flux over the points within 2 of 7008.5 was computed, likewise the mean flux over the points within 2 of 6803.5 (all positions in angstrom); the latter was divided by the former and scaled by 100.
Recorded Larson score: 106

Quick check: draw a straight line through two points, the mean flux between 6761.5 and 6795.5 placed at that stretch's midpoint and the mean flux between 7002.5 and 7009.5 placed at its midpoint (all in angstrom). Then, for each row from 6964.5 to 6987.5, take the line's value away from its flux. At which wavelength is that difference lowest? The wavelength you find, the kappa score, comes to 6979.0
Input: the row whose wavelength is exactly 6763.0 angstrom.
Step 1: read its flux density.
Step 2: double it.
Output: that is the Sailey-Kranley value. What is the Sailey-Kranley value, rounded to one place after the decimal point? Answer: 25.6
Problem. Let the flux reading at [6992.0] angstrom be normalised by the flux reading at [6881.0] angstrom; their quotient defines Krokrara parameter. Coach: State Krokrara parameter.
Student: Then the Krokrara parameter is 0.95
